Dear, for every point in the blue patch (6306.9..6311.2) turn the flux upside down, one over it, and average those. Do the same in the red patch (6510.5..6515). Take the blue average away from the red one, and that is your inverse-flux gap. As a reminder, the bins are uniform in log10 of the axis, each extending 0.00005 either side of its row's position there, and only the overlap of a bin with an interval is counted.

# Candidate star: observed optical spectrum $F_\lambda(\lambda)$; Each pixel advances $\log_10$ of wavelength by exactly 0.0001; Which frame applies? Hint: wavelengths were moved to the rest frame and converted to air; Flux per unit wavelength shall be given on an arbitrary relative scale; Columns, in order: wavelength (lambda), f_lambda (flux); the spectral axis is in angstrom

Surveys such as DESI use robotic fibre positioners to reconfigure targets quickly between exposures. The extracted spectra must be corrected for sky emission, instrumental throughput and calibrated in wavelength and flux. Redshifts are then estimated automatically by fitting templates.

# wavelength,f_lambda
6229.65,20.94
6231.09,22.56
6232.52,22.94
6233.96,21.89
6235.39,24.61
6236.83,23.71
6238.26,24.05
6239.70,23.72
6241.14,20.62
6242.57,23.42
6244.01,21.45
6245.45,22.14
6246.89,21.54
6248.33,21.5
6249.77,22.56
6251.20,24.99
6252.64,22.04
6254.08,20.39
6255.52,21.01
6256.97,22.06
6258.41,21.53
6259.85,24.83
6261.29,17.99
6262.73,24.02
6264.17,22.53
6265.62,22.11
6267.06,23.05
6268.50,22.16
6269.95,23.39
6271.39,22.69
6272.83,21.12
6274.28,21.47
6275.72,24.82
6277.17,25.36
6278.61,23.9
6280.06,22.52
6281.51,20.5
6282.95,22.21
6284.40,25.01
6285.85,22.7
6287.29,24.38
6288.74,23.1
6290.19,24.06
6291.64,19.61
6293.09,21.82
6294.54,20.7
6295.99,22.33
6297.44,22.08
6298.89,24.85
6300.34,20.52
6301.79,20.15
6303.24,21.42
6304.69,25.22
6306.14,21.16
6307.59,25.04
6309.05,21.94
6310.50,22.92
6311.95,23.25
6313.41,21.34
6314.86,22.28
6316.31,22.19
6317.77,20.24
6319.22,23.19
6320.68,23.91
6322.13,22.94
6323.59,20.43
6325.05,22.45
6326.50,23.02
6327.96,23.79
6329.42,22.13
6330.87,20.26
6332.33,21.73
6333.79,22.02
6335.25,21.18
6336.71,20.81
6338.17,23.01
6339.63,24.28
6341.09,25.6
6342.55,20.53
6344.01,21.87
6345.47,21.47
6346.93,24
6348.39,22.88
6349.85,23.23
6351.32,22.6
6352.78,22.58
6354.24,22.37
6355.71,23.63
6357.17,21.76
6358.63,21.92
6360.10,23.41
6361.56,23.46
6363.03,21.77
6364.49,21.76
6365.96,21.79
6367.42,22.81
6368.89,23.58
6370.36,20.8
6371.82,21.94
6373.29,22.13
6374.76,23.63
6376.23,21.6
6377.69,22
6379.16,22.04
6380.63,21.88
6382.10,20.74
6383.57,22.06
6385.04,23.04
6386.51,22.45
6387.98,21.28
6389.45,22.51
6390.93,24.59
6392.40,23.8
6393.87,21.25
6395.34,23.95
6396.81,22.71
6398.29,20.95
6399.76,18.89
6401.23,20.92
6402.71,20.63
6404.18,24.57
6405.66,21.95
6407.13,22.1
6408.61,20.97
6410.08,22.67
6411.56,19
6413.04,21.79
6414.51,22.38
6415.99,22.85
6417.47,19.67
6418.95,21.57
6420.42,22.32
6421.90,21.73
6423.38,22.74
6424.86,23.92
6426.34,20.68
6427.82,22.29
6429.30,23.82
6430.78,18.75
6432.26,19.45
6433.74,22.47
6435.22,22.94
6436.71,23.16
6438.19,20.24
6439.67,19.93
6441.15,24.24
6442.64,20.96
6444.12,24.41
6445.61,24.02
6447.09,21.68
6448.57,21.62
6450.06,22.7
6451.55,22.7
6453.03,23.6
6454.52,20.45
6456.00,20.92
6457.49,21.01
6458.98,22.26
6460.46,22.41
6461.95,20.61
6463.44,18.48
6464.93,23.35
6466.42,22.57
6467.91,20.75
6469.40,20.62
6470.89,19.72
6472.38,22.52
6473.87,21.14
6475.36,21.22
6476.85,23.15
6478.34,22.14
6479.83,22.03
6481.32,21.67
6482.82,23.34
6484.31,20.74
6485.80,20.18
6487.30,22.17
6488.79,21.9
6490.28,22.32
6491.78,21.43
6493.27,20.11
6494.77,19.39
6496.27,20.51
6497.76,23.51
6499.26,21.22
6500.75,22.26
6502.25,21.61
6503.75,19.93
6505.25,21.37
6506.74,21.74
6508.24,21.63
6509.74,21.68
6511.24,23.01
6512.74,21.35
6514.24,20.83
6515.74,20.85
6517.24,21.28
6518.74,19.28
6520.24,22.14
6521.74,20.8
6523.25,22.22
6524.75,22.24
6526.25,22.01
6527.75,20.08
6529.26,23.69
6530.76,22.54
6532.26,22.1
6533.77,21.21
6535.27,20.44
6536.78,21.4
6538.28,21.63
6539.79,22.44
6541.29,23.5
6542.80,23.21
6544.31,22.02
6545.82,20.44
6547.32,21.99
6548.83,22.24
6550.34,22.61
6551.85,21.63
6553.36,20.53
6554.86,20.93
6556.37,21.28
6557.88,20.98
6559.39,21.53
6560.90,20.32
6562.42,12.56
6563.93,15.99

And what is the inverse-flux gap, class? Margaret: 0.003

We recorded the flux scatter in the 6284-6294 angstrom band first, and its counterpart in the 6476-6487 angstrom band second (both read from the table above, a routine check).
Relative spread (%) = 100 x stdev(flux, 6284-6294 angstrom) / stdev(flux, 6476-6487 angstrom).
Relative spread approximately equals 158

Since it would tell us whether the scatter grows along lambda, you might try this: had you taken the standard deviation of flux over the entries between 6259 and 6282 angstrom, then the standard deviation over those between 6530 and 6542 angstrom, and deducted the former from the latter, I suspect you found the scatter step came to -0.91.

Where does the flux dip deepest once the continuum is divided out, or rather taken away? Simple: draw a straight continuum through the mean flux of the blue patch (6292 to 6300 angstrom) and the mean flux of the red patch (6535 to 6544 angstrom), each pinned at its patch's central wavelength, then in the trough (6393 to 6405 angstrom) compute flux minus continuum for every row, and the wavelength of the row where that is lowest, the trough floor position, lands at 6399.76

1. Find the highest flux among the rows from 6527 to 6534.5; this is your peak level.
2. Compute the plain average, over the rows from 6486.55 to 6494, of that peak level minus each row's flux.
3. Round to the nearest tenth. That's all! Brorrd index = 2.1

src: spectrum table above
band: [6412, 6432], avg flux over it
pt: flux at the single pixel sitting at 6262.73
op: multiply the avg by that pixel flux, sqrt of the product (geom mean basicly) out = 22.9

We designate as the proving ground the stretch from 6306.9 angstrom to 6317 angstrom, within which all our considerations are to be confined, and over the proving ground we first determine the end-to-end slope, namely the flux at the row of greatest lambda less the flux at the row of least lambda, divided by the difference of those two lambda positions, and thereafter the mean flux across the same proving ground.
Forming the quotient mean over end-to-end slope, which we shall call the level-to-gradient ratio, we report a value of -69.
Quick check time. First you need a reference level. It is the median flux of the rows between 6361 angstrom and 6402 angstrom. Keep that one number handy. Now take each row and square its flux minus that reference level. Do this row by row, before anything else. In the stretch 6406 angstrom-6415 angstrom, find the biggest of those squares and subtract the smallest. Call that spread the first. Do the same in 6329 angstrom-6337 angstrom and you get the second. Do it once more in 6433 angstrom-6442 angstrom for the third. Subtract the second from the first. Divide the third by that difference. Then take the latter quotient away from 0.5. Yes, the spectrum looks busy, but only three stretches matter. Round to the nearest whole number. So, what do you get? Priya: 0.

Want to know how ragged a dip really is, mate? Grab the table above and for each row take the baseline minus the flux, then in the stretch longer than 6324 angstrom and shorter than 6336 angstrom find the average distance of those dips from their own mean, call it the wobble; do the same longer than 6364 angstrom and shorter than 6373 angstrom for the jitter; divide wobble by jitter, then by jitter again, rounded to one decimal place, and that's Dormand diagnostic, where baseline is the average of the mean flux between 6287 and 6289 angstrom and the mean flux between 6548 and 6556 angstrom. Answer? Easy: 1.5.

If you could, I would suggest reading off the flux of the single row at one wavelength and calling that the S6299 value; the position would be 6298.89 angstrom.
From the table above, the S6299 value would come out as 24.85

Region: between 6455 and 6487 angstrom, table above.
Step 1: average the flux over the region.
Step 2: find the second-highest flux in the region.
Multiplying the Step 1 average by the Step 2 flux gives 501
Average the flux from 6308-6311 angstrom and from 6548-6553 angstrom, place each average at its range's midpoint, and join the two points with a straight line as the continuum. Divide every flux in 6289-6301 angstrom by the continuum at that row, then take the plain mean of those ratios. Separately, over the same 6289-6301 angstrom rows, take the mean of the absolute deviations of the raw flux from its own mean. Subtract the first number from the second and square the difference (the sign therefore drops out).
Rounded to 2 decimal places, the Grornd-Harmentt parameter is 0.13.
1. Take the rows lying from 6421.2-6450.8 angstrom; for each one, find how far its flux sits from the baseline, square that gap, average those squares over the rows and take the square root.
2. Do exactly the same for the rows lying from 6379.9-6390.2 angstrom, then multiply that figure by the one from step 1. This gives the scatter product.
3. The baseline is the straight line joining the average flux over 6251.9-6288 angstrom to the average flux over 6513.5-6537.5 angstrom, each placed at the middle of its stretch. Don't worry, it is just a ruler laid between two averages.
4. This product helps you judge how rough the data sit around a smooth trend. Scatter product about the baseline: 1.2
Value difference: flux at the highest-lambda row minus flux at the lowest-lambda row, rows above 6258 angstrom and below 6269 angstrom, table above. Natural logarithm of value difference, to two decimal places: -0.46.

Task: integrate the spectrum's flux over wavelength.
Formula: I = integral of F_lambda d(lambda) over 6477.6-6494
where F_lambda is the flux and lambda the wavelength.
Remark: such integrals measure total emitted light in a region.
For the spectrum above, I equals 355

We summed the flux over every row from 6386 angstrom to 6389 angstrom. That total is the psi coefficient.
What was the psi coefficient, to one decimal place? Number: 43.7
